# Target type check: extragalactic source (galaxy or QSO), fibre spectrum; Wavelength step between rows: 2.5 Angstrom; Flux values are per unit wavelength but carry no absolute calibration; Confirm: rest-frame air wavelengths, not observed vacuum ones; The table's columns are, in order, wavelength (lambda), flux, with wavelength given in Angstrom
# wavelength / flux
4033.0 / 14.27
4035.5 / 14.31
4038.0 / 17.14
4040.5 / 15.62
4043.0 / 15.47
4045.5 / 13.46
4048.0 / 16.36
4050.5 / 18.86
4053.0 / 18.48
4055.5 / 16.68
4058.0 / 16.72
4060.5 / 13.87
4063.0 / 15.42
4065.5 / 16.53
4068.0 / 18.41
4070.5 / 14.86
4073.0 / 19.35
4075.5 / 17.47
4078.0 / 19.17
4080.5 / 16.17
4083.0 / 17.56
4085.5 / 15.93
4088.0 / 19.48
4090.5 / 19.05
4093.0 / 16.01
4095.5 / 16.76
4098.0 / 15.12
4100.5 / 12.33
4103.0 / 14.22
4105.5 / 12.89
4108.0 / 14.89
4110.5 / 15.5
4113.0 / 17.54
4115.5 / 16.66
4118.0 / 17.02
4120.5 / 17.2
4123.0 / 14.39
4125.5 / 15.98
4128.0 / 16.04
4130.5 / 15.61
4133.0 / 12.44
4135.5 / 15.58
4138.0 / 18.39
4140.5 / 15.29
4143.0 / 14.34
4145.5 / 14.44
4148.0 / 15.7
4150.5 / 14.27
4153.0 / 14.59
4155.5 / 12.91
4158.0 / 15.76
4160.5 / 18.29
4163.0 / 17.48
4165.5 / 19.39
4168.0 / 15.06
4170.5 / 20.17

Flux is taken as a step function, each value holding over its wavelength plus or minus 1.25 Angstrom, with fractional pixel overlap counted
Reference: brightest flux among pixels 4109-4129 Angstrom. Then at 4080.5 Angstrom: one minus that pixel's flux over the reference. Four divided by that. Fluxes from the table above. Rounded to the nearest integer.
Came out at 51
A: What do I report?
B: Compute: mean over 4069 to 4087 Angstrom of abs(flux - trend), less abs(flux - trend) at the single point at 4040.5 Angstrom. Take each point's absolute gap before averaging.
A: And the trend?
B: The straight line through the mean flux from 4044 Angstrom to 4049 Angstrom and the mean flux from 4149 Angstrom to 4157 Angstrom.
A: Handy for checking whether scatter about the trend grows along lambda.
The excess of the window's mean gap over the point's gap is 1.9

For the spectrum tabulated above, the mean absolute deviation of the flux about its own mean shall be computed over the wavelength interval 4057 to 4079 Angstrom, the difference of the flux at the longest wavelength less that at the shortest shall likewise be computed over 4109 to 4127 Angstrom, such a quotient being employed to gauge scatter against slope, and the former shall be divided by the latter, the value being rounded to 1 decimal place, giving 3.2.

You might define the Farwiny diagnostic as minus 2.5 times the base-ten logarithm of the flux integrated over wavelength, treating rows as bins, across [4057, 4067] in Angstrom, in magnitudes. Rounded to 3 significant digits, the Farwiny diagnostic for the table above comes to -5.49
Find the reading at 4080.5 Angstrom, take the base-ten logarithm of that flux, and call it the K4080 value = 1.21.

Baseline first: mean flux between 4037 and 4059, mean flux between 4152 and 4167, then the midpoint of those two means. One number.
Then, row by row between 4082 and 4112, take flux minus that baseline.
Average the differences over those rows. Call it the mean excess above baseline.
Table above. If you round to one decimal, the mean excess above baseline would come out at -0.7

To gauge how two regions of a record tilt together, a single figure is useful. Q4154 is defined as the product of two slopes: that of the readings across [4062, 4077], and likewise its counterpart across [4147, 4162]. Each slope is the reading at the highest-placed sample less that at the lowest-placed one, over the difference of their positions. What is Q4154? 0.034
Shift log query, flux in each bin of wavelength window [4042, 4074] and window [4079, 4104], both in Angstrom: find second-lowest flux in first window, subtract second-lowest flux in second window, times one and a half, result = -0.5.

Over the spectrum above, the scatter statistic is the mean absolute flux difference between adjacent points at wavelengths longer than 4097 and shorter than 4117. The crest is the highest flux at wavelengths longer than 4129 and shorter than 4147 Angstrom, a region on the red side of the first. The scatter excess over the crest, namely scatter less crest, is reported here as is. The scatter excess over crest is -16.74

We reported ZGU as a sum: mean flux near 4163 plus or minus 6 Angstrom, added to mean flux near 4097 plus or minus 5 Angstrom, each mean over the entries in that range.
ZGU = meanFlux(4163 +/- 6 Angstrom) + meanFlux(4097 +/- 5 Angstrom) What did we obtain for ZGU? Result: 32.3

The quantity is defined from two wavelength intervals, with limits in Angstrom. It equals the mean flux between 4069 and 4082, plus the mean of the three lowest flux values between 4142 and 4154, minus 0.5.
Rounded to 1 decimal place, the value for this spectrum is 31.3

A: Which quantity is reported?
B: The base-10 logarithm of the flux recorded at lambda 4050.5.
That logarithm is 1.28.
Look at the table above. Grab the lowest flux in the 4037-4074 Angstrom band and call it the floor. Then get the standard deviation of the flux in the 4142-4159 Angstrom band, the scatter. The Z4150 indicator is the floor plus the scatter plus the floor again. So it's 28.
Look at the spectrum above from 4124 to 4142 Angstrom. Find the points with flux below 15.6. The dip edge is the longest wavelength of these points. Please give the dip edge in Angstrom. 4140.5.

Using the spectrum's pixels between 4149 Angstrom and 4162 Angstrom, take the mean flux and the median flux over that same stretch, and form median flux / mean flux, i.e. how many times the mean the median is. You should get 0.96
